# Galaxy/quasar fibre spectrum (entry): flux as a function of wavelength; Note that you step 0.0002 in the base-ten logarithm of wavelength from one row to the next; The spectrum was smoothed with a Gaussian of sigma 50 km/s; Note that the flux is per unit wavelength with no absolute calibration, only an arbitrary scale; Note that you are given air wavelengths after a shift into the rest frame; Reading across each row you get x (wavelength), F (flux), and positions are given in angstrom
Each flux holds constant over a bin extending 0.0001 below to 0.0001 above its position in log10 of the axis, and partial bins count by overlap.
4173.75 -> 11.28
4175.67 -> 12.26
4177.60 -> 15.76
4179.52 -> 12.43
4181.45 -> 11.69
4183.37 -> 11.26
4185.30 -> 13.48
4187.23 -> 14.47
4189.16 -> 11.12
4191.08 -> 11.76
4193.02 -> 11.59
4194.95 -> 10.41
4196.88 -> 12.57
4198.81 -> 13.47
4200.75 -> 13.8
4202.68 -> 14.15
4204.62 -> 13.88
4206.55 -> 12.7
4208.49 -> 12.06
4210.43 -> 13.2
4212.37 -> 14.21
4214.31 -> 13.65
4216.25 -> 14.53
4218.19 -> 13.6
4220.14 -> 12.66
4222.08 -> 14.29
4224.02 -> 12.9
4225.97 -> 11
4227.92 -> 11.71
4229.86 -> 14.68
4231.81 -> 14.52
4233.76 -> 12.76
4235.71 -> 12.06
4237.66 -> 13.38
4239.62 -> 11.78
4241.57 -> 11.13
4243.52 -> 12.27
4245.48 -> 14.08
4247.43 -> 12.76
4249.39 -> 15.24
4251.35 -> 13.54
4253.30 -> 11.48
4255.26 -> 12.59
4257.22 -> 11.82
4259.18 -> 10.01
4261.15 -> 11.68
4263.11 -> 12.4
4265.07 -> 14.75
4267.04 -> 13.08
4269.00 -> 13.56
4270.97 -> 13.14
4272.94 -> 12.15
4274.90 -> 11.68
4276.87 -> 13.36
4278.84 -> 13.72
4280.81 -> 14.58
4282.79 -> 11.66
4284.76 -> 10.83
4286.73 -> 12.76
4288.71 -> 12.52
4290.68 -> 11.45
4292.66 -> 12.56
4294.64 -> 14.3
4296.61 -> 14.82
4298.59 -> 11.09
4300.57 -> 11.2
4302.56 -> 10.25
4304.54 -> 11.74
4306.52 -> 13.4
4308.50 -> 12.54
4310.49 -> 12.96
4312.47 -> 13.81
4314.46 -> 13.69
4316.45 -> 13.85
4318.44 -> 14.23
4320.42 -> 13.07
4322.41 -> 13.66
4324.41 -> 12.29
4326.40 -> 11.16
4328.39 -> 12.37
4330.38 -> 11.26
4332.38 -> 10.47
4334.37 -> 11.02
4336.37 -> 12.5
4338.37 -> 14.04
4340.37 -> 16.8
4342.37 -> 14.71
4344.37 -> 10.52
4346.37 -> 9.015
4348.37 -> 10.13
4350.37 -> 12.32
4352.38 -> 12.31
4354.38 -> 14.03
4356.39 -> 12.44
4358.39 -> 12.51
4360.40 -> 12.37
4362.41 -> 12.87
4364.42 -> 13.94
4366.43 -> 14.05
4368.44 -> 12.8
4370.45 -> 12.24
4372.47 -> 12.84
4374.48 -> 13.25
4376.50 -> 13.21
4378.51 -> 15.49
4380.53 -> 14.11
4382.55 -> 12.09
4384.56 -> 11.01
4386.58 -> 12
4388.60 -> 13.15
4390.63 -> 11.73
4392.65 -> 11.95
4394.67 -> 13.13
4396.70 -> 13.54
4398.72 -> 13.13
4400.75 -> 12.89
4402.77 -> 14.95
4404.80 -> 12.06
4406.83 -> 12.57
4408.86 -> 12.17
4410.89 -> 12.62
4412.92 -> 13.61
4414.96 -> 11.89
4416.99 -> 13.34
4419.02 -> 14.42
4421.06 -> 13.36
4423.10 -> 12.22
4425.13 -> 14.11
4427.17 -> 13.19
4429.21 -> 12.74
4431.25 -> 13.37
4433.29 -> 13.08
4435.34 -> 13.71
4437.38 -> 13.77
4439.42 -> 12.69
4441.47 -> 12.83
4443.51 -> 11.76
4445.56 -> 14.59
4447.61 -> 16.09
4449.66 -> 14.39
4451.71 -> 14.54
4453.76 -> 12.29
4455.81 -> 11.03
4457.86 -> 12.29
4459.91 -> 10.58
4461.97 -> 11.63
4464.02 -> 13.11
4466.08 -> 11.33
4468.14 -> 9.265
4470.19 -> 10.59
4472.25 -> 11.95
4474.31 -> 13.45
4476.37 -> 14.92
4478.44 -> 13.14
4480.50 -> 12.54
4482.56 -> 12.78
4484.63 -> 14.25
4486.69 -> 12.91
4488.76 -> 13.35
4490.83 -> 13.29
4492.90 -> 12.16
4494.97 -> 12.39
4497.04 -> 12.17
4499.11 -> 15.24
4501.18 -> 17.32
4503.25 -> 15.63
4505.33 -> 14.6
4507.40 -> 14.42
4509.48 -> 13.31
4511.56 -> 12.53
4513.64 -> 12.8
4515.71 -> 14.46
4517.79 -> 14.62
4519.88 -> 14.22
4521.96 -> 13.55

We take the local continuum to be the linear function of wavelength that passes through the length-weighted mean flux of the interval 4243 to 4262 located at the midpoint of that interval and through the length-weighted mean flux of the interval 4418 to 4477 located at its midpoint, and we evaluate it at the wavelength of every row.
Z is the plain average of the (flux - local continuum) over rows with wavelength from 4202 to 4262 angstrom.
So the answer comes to 0.4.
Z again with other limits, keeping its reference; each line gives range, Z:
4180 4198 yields -0.4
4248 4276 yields 0.1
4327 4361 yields -0.4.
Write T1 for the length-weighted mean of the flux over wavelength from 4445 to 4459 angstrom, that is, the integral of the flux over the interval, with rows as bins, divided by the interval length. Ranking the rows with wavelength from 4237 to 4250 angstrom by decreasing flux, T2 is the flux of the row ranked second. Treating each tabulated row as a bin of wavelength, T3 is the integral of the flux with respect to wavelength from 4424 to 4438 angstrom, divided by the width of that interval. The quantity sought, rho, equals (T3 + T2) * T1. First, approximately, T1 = 13.55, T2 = 14.08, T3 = 13.4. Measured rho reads 372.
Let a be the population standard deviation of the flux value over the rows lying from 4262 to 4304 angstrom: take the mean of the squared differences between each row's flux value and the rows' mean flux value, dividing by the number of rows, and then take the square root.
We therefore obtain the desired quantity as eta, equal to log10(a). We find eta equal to 0.12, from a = 1.3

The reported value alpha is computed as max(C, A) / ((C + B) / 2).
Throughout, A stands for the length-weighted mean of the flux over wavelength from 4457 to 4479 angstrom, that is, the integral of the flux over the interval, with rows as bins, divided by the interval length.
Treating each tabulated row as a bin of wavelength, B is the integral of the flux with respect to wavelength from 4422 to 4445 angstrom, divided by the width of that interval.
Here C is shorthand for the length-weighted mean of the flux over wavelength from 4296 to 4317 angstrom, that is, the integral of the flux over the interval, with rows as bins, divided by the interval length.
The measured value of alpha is 0.98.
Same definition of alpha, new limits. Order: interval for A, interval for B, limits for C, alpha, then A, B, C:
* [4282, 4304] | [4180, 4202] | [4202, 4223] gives 1.05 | 12.1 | 12.4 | 13.5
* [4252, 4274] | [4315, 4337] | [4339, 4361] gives 1.00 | 12.4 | 12.4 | 12.5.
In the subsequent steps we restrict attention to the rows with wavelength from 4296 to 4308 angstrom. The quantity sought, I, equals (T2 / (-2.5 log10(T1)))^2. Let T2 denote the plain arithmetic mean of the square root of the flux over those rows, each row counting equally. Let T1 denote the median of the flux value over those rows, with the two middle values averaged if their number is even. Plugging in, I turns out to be 1.72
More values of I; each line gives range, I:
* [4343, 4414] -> 1.67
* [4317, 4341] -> 1.69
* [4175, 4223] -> 1.65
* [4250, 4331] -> 1.67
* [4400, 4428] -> 1.68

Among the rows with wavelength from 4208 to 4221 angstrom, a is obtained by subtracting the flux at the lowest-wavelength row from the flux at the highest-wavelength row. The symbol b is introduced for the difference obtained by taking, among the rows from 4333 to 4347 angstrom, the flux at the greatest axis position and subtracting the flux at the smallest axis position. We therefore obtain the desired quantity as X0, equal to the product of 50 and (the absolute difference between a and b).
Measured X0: 130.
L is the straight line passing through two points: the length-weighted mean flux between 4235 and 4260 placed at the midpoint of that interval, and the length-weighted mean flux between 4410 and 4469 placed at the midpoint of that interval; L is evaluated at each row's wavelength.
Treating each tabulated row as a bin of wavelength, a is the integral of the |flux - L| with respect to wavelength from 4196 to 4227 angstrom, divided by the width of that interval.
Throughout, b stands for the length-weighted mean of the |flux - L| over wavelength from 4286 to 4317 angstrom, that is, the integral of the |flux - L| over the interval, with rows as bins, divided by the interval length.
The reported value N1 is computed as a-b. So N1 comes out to 0.09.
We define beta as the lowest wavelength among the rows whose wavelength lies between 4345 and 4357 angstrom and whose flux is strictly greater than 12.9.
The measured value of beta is 4354.38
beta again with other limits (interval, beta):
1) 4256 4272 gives 4265.07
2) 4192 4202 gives 4198.81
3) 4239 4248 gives 4245.48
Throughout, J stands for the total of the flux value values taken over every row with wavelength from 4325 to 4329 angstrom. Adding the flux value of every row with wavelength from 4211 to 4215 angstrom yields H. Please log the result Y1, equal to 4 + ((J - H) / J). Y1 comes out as 3.82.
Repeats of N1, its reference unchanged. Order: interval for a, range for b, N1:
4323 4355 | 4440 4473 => 0.06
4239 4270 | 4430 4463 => -0.09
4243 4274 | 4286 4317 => -0.01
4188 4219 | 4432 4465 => 0.01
